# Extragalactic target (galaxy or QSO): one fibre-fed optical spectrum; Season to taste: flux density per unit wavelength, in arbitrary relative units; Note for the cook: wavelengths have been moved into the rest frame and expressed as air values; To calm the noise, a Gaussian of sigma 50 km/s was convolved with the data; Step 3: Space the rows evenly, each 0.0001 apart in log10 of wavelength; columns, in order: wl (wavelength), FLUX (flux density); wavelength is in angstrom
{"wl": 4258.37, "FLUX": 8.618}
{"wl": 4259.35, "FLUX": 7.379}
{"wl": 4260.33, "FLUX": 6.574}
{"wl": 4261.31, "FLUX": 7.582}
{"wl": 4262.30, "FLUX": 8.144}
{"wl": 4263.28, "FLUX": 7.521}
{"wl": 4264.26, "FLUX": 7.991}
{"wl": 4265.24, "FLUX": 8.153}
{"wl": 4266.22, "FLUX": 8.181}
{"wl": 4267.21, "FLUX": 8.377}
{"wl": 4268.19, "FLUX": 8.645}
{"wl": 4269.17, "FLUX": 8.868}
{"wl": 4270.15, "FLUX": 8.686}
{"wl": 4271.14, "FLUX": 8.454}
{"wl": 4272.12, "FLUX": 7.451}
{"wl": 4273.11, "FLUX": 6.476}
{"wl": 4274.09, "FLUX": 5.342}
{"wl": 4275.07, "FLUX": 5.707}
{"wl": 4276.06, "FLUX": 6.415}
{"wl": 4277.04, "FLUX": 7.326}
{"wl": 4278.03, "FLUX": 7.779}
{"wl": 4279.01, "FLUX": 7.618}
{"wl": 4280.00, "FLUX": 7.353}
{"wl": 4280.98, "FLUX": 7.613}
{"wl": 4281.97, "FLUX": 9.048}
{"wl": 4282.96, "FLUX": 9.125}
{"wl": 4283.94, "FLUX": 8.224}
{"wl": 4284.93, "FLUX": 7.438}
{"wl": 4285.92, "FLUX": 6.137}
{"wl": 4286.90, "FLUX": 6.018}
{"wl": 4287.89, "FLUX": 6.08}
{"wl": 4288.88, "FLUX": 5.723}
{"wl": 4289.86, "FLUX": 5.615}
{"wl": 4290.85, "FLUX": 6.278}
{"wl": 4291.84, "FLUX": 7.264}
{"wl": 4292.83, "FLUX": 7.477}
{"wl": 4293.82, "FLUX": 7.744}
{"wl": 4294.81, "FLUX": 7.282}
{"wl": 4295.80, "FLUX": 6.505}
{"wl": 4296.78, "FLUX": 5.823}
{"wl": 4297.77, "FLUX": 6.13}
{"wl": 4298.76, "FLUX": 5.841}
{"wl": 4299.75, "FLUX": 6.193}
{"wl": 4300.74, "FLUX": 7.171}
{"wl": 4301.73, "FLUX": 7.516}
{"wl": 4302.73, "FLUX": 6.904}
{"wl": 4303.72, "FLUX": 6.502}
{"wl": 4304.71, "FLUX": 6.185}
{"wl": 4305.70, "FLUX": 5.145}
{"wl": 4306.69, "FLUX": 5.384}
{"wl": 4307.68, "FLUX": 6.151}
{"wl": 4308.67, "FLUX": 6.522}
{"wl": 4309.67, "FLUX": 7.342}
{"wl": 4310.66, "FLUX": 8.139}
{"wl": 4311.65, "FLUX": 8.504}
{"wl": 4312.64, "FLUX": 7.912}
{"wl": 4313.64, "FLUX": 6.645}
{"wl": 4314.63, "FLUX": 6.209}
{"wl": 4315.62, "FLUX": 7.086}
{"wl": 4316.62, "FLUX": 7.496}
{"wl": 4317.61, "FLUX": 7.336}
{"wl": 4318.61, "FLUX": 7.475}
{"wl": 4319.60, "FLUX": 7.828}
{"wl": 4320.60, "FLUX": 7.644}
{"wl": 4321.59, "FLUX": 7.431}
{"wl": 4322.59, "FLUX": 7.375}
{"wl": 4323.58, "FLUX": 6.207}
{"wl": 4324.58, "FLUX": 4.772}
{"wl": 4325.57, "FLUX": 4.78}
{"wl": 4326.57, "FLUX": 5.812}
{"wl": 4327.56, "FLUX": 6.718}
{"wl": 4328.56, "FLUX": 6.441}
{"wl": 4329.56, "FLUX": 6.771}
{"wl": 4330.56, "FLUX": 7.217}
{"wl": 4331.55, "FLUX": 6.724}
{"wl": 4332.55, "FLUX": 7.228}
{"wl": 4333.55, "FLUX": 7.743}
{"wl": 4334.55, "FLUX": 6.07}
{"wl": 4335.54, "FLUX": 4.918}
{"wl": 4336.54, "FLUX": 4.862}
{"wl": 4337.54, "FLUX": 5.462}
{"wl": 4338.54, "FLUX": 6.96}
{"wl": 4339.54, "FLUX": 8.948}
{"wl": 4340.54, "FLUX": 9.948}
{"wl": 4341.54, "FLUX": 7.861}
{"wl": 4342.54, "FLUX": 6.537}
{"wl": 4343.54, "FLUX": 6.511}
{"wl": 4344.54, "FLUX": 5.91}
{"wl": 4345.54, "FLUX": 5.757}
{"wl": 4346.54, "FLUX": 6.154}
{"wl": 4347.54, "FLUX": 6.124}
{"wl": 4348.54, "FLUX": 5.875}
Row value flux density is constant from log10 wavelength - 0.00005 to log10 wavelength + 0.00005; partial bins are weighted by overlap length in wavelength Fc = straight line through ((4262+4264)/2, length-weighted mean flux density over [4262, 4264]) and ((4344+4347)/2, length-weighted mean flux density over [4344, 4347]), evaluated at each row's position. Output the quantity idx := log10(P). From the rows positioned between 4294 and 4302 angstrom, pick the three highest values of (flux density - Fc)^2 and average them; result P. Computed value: 0.10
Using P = 1.2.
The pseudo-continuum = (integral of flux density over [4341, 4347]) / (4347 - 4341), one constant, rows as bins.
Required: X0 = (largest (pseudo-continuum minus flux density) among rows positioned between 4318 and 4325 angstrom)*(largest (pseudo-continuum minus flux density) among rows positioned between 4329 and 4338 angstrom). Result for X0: 2.8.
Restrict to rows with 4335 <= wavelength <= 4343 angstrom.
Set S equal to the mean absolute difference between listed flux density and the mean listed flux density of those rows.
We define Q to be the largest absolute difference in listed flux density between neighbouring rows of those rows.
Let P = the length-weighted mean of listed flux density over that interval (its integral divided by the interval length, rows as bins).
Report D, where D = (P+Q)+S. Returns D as 10.5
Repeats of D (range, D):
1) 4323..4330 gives 8.1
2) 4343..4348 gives 6.9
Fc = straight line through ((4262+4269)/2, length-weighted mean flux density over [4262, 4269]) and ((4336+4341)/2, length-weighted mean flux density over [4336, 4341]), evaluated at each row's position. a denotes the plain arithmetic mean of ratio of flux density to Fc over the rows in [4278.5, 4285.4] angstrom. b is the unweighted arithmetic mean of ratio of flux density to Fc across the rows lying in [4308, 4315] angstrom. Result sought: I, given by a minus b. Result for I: 0.043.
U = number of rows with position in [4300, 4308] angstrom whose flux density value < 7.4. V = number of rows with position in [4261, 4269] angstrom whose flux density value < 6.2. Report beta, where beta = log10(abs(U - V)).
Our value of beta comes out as 0.8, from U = 7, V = 0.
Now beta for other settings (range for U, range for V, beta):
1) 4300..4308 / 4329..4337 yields 0.6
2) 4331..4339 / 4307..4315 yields 0.8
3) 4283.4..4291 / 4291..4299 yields 0.5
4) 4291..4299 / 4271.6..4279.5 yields 0.6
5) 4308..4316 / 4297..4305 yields 0.0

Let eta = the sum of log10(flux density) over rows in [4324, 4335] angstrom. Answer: 8.8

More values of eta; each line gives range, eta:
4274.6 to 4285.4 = 9.7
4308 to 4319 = 9.5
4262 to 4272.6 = 10.1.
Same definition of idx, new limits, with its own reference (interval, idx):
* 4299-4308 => 0.28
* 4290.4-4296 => -0.28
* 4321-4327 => 0.32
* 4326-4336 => 0.21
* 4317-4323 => 0.10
